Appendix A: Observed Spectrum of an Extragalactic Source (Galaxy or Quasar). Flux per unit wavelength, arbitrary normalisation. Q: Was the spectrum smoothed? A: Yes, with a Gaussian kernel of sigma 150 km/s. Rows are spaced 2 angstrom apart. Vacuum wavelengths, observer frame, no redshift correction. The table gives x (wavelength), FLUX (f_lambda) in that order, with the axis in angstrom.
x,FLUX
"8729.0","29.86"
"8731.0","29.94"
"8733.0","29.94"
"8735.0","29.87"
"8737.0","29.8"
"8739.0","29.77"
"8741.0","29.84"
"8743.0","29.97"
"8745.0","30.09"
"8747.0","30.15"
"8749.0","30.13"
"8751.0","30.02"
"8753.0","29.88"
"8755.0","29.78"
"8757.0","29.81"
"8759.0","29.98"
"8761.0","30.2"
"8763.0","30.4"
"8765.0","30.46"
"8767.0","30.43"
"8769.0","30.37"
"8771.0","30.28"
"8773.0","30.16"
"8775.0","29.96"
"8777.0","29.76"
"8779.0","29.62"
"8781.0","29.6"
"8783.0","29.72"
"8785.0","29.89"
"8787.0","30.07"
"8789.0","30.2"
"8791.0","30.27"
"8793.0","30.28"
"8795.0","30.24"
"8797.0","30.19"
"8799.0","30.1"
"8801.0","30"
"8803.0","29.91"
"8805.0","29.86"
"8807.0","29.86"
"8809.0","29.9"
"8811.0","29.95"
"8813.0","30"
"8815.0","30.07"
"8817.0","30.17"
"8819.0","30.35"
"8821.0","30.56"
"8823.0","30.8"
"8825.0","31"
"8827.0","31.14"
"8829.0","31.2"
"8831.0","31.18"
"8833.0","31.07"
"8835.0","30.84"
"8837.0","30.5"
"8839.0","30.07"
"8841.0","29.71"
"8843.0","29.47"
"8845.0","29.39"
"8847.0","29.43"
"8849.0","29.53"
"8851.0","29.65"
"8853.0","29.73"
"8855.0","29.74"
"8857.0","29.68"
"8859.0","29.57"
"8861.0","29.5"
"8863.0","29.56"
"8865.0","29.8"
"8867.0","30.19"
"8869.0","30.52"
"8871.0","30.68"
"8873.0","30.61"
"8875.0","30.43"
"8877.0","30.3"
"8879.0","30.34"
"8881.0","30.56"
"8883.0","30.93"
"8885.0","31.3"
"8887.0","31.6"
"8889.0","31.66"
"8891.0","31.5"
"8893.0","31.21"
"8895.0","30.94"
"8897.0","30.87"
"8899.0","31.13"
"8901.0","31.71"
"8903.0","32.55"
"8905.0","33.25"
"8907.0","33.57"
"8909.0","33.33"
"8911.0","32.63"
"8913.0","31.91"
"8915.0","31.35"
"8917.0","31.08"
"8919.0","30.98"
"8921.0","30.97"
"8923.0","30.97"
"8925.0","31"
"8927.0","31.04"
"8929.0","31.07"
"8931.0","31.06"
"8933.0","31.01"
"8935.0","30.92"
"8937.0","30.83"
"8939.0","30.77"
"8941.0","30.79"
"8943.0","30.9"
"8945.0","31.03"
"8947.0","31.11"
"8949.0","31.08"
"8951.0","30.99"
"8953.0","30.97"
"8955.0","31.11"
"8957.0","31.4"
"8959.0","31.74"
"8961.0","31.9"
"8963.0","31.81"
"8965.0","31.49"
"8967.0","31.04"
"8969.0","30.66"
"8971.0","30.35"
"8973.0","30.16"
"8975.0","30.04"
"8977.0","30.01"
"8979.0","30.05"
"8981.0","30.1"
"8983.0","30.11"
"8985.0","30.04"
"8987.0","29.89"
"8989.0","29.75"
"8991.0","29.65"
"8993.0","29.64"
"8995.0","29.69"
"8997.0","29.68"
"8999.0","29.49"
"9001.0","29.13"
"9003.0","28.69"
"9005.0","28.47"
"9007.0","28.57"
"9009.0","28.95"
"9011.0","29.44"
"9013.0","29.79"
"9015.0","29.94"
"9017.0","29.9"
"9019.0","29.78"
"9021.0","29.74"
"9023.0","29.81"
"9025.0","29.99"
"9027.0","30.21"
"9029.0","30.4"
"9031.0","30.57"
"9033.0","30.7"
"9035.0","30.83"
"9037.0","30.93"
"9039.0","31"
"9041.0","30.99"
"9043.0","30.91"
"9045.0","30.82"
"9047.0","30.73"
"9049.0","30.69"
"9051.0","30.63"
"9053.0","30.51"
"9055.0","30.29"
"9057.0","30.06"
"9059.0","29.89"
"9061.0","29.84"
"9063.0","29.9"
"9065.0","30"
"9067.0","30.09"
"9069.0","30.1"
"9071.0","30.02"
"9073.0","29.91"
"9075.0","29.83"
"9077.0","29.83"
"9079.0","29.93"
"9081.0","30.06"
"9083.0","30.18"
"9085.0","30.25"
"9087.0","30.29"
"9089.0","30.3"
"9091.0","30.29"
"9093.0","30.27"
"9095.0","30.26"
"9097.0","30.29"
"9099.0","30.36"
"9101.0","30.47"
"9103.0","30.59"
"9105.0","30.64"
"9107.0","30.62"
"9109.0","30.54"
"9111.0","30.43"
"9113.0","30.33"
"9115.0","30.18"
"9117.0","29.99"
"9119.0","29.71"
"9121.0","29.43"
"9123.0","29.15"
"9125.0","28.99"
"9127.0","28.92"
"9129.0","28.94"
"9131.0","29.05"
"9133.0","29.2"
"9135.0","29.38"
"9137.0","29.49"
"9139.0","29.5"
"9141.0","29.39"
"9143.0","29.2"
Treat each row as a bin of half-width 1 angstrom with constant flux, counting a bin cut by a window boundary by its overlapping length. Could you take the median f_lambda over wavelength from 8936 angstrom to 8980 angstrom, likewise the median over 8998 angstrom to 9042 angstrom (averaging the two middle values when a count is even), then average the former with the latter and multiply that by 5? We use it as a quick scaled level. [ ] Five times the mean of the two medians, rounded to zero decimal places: 152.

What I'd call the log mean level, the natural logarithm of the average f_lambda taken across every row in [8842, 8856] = 3.39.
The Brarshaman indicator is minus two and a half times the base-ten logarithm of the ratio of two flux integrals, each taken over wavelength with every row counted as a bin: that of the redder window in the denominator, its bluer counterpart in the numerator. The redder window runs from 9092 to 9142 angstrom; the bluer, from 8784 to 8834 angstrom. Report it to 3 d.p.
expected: -0.018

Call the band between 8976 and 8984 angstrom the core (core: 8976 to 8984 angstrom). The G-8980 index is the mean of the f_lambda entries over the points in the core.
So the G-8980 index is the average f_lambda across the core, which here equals 30.1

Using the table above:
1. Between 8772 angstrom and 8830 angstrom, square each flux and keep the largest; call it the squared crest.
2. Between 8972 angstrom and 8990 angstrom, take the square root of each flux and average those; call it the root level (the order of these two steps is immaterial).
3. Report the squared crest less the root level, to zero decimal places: 968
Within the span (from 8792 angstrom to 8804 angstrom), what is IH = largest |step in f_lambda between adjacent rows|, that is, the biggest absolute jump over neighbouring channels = 0.10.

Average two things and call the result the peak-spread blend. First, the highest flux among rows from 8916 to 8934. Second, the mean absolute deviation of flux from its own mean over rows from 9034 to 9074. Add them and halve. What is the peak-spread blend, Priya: 15.74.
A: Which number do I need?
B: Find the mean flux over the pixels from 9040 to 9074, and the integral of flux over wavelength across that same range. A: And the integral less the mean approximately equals 1000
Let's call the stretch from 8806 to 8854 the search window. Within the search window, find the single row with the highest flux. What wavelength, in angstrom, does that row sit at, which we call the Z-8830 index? 8829.0 angstrom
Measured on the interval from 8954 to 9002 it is 8961.0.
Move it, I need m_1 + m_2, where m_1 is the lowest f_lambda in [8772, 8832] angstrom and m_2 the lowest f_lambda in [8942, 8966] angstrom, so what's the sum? 60.5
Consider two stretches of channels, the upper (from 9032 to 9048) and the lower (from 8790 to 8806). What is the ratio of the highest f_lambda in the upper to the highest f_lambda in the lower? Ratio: 1.02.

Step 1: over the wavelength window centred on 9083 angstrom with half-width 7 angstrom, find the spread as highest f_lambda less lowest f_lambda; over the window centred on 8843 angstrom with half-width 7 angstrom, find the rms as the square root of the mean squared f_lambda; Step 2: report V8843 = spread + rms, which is 30.2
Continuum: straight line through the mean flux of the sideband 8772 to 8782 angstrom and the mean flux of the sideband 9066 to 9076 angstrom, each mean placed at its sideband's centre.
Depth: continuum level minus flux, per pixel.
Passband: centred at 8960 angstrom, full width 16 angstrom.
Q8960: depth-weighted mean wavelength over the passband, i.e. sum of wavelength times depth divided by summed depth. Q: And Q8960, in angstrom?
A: 8960.3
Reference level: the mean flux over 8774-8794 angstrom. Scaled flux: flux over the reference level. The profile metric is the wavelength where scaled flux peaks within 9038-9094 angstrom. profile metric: 9039.0 angstrom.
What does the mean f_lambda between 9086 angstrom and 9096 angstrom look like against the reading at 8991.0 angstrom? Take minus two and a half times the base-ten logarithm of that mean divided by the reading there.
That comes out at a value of -0.023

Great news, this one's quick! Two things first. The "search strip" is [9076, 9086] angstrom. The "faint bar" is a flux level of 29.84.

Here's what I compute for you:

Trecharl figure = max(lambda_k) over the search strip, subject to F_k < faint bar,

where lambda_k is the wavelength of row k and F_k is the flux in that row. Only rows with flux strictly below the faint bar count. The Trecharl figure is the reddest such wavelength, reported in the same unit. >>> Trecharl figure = 9077.0 angstrom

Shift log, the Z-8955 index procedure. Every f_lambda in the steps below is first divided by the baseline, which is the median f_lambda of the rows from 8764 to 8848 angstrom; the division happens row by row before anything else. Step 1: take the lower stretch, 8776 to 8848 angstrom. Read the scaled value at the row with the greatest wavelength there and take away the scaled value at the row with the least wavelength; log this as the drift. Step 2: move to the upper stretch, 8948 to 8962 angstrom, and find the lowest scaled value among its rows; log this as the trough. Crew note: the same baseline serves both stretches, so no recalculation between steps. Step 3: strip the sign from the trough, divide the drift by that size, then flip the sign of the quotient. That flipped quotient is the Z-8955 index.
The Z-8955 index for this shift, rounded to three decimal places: 0.011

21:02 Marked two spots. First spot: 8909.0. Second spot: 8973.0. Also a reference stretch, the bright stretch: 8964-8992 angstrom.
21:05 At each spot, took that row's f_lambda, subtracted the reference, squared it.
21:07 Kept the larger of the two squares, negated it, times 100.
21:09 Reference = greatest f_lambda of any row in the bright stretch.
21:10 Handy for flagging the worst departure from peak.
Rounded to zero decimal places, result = -339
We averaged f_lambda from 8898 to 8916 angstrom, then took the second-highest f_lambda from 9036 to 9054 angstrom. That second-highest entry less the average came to -1.4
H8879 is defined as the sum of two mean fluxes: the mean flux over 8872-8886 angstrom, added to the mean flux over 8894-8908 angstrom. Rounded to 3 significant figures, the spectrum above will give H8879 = 62.6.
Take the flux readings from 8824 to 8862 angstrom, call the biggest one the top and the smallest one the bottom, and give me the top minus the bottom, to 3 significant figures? 1.81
